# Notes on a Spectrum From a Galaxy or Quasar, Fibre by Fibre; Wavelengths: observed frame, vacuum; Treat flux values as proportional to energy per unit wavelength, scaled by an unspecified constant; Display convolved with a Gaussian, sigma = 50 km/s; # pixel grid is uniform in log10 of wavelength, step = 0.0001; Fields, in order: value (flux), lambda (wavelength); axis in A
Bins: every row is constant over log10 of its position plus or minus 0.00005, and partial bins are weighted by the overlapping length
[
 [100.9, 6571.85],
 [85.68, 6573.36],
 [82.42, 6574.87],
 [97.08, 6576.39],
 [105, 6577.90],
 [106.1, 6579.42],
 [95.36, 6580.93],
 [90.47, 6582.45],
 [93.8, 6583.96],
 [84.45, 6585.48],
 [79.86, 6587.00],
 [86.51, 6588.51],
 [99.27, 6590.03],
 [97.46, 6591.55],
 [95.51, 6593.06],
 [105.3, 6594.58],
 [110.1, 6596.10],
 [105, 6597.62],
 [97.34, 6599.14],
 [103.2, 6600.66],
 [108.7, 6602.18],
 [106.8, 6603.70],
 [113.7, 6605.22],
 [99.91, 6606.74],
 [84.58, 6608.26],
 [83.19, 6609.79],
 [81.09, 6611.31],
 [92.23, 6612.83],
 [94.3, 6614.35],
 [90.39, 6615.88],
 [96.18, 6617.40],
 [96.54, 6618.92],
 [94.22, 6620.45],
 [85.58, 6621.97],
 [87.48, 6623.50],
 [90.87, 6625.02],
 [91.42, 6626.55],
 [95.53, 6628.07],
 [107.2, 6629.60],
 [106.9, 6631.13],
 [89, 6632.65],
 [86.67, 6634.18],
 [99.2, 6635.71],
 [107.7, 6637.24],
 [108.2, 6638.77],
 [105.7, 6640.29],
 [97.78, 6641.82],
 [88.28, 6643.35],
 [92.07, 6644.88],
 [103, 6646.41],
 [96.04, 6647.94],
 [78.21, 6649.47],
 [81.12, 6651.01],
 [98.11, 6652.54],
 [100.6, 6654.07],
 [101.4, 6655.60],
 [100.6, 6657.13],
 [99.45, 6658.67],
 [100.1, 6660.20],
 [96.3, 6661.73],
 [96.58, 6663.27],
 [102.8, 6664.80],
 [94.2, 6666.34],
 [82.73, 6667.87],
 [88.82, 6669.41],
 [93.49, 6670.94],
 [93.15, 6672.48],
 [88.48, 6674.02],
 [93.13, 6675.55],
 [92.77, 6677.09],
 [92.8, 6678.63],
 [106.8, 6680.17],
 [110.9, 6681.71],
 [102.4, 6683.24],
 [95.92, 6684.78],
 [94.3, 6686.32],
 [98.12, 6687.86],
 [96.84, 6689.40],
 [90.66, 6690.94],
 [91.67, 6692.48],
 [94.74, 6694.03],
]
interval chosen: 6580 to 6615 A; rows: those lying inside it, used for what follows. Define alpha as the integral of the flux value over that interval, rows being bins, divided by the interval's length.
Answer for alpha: 96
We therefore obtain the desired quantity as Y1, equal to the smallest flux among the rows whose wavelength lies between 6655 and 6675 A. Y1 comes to 82.73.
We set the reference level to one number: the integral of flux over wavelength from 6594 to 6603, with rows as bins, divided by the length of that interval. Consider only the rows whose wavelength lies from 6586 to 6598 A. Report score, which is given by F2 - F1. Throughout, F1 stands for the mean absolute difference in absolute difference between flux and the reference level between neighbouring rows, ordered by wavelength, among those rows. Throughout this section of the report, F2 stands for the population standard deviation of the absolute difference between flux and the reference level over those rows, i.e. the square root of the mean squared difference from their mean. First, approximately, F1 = 6.0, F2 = 8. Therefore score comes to 2.11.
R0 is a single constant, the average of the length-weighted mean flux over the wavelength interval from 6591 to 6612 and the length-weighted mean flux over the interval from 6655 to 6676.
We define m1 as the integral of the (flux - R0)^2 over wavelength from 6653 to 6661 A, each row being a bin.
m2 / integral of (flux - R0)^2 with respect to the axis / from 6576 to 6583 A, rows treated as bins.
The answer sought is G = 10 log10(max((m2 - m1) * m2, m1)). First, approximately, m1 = 79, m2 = 274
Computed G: 47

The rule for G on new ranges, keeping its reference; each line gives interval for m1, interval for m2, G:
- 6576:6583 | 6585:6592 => 57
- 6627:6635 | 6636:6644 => 28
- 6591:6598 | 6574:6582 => 50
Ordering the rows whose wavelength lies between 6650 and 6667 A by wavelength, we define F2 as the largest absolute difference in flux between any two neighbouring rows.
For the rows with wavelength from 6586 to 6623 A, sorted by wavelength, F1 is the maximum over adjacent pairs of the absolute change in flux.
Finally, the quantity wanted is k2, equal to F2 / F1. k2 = 1.11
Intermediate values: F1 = 15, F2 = 17.0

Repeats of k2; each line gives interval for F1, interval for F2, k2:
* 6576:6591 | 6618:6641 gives 1.40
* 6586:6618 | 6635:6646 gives 0.62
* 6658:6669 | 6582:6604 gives 1.11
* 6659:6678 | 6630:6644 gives 1.56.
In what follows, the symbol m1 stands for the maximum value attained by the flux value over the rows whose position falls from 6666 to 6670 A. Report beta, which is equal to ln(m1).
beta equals 4.55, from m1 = 94.2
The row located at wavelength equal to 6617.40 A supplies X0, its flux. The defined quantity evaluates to 96.18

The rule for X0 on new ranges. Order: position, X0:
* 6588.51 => 86.51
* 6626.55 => 91.42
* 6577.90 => 105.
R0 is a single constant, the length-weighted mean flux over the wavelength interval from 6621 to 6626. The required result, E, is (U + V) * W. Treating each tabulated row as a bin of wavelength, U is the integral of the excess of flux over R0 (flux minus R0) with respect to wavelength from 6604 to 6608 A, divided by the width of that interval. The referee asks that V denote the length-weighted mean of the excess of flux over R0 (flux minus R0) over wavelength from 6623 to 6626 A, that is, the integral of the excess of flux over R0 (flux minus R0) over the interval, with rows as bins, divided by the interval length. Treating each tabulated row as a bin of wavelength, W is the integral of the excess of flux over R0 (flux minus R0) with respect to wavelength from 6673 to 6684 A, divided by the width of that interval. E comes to 162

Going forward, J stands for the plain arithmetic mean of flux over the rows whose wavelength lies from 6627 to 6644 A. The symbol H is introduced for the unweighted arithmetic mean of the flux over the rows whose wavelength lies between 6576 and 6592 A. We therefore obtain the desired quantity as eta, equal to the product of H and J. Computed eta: 9345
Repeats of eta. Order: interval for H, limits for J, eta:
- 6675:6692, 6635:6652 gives 9390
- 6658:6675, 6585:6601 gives 9111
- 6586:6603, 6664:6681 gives 9256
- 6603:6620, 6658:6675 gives 8896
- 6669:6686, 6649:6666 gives 9233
